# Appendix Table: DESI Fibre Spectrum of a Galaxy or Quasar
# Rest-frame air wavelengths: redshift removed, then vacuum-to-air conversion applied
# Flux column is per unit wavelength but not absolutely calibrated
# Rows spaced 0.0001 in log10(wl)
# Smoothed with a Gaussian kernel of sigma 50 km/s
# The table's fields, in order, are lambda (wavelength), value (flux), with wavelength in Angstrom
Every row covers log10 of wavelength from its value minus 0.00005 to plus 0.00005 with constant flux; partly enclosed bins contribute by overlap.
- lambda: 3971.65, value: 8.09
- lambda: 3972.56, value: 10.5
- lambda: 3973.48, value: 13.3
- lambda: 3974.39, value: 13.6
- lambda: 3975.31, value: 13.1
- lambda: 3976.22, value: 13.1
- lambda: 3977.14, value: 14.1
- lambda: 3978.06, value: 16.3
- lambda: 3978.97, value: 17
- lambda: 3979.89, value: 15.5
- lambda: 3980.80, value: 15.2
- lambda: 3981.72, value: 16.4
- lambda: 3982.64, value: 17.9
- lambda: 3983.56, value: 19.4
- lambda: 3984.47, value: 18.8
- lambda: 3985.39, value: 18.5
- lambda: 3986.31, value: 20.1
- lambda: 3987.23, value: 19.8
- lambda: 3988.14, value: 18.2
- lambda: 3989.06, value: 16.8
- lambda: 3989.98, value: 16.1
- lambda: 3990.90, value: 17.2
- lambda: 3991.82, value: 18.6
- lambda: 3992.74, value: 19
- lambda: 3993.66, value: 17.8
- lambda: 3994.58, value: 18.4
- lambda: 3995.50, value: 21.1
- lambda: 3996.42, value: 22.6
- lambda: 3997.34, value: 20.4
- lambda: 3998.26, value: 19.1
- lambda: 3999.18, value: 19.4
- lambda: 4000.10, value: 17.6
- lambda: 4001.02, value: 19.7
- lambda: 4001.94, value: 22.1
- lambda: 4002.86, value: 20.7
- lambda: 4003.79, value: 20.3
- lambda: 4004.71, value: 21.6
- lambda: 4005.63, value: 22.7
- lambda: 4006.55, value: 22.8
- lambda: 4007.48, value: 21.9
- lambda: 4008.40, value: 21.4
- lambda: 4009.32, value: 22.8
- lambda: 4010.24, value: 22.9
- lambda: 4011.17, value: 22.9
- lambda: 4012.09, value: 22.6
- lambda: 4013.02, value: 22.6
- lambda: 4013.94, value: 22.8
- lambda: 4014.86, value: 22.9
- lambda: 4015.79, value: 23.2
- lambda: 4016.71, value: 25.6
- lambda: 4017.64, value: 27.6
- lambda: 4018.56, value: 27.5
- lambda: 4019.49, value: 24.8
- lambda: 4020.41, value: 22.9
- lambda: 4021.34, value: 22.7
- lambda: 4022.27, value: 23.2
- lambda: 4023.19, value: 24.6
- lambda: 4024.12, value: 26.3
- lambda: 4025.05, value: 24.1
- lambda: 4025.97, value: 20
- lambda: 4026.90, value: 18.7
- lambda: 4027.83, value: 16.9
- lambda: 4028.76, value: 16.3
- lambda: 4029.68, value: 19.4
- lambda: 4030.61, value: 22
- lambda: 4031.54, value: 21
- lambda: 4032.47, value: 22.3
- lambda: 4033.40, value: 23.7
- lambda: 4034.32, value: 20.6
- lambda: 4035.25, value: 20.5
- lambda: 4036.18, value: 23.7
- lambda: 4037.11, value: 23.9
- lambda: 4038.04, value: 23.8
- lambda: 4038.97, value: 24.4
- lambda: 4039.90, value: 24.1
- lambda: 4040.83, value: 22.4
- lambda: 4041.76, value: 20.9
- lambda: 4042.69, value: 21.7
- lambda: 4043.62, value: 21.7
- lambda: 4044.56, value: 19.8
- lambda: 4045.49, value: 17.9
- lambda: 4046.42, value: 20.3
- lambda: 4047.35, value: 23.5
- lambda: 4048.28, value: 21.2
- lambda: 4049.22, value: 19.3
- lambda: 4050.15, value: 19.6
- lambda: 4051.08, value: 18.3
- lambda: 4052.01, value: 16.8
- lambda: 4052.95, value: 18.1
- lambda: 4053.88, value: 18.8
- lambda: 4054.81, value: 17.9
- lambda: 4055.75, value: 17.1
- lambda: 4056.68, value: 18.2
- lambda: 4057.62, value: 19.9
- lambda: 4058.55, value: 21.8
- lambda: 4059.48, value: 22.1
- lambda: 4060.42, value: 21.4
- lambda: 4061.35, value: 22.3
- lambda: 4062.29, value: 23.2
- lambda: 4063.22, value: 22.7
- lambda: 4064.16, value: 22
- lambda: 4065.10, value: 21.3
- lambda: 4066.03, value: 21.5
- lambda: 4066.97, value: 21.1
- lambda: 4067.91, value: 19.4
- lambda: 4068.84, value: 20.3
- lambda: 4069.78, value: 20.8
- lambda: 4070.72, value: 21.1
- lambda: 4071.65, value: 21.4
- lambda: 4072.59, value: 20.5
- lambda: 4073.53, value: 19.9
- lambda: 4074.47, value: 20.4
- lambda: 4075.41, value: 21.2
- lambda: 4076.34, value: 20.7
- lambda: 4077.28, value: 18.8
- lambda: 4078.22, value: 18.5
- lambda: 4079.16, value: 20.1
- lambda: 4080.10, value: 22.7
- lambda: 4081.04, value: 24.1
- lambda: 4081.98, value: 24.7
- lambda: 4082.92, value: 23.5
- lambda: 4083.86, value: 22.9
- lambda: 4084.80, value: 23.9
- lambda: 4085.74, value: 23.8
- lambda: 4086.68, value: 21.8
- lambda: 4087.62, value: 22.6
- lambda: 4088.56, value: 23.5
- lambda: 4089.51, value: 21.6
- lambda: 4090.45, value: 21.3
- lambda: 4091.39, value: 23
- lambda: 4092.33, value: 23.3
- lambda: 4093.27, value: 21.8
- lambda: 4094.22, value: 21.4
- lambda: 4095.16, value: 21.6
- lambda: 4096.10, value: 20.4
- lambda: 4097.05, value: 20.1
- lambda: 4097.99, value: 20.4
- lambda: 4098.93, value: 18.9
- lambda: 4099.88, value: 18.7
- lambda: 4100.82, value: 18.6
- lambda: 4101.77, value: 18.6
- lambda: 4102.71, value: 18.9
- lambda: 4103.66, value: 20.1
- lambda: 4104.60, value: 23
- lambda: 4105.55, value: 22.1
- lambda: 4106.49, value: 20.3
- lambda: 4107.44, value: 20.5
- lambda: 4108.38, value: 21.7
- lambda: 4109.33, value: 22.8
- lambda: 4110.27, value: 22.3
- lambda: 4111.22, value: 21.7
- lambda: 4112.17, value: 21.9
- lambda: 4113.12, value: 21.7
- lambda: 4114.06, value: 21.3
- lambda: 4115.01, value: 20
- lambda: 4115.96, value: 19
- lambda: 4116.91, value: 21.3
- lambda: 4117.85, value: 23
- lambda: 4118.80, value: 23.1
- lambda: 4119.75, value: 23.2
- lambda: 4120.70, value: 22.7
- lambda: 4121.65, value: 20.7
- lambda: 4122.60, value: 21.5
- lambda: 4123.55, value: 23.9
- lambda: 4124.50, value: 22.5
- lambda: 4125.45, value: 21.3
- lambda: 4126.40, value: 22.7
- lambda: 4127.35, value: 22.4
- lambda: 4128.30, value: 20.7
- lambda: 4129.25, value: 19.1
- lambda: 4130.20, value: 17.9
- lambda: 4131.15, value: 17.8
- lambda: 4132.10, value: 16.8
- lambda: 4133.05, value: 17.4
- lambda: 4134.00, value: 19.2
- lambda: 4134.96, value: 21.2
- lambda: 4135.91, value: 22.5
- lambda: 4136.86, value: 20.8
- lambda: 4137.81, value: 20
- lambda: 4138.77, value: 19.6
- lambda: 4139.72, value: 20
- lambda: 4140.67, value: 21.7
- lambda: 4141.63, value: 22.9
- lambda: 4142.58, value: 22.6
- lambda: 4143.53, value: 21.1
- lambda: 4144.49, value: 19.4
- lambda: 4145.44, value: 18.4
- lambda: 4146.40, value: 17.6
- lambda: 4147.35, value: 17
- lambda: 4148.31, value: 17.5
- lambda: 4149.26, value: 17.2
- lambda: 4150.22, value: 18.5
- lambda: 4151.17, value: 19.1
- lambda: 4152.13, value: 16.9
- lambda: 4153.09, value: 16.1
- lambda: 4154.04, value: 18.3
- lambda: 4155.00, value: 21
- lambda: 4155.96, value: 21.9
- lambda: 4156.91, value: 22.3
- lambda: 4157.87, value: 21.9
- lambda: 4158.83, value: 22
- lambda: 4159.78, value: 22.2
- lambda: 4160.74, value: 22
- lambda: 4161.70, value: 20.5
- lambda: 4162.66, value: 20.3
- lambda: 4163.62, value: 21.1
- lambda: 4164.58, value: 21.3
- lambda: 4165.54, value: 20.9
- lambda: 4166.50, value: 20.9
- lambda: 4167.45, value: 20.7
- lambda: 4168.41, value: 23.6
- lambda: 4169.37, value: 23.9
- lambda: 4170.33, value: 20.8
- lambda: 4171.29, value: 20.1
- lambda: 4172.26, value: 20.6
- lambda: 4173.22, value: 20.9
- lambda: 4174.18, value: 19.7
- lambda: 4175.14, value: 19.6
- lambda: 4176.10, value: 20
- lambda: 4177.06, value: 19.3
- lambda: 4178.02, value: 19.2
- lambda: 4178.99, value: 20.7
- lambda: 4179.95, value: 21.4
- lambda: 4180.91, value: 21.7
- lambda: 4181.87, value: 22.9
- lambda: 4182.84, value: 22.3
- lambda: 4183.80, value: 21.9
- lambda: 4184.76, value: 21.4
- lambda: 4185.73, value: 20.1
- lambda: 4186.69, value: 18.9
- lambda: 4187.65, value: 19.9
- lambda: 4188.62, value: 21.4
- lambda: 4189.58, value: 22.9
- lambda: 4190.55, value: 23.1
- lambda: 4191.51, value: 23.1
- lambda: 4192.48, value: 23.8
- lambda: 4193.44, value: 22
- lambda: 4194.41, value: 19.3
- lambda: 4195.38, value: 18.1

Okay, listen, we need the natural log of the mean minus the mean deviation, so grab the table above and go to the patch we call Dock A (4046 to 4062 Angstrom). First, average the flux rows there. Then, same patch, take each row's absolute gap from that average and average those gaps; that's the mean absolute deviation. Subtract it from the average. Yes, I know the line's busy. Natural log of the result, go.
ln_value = 2.90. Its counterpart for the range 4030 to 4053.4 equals 2.97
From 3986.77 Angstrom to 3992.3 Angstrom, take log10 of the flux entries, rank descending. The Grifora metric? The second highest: 1.27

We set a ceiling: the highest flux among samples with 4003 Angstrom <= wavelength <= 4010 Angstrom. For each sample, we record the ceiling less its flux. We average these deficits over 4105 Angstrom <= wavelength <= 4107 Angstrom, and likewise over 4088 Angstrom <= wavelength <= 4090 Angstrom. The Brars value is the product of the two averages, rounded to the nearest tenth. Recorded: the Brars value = 0.4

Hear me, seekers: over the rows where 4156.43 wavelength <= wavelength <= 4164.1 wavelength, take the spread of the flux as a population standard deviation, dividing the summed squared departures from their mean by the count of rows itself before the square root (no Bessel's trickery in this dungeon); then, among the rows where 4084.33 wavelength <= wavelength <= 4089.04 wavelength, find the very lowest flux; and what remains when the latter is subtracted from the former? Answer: -21.1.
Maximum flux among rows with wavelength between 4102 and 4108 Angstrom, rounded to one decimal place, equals 23.0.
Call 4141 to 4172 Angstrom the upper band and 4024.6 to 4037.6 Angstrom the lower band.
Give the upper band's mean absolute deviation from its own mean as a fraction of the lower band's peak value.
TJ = 0.07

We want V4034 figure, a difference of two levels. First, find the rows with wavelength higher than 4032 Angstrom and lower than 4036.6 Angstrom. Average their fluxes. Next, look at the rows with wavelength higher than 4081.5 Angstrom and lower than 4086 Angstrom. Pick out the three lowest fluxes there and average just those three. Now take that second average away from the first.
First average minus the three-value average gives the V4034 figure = -1.2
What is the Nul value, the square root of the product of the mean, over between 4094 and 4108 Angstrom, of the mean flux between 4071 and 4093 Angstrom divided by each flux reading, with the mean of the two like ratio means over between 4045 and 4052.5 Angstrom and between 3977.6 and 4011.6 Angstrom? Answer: 1.11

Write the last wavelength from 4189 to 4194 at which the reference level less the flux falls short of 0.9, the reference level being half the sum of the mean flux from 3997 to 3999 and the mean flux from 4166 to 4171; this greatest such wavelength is 4193.44 Angstrom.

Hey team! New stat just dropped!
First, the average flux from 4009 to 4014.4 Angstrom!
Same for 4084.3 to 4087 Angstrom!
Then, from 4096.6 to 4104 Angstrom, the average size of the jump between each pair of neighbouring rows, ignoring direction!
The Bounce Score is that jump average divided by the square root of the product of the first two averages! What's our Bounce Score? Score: 0.022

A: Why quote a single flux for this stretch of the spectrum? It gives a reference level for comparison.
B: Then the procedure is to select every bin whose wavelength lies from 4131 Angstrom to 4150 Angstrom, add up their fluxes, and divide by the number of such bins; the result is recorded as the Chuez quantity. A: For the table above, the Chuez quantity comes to 19.5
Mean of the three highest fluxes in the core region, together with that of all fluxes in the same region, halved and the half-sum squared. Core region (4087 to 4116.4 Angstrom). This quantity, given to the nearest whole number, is 491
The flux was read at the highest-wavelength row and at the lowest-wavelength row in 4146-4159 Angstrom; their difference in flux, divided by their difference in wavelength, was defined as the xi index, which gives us 0.35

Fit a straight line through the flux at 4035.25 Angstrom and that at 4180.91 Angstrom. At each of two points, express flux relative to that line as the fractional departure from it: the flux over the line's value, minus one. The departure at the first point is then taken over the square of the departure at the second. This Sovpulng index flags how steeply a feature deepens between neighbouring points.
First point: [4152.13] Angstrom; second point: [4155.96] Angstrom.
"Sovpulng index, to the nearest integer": -597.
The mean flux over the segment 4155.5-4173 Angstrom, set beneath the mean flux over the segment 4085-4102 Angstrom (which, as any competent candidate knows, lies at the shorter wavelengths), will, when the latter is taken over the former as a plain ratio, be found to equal 0.99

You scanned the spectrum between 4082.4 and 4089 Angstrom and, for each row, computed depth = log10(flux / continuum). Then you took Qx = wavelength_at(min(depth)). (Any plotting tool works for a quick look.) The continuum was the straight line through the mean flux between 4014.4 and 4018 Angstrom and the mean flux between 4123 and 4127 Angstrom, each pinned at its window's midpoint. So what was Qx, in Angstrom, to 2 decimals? 4086.68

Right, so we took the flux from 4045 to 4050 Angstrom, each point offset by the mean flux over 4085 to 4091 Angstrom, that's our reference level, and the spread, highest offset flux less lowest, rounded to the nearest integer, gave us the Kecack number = 6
